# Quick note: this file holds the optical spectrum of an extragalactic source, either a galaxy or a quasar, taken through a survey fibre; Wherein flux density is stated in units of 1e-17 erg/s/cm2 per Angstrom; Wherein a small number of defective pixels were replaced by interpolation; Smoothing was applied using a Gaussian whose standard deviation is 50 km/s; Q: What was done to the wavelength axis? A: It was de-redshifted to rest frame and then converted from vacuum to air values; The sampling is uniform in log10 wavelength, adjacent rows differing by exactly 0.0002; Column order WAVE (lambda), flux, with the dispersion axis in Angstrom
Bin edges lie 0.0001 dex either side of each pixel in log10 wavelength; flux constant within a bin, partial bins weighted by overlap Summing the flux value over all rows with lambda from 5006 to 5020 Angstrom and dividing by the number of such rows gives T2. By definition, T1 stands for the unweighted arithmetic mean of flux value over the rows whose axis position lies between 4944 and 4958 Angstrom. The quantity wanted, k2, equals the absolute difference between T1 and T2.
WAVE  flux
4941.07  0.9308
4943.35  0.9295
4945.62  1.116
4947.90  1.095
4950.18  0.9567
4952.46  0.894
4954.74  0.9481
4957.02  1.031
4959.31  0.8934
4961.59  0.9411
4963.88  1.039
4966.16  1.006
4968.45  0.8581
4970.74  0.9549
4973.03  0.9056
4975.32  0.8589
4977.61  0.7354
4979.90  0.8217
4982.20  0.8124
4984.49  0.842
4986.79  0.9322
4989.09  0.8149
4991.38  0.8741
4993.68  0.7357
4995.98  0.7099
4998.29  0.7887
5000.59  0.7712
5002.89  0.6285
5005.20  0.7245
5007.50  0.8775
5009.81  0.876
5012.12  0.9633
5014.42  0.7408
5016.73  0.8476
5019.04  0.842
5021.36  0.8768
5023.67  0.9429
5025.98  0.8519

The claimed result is 0.149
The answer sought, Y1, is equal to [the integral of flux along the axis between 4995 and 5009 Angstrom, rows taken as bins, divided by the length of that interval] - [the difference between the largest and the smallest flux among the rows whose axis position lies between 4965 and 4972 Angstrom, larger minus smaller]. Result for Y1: 0.61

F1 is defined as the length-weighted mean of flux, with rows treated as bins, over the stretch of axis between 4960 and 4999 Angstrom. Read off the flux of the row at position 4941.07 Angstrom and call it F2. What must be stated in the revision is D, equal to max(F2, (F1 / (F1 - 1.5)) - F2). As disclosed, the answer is 0.93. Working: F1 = 0.86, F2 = 0.9308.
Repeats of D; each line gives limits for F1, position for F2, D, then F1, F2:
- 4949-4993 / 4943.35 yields 0.93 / 0.90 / 0.9295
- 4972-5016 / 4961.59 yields 0.94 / 0.81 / 0.9411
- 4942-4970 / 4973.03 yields 0.91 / 0.97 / 0.9056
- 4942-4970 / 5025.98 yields 0.85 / 0.97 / 0.8519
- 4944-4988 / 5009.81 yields 0.88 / 0.93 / 0.876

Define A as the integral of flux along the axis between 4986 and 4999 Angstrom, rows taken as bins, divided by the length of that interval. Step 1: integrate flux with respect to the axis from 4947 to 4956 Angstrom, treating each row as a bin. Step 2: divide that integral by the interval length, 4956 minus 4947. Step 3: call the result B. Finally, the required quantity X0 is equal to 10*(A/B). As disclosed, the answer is 8.3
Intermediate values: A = 0.81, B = 0.97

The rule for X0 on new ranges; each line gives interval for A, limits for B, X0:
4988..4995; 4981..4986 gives 9.7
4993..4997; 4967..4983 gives 8.5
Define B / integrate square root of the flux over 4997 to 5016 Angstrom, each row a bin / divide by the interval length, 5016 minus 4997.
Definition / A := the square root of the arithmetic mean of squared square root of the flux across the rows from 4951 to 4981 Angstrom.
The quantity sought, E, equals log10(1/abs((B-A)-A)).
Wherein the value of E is -0.01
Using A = 0.96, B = 0.89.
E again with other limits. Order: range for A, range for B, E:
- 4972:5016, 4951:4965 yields 0.08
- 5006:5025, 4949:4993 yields 0.04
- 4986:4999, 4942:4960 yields 0.09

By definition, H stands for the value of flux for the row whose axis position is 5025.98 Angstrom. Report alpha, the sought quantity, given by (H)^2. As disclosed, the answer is 0.73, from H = 0.8519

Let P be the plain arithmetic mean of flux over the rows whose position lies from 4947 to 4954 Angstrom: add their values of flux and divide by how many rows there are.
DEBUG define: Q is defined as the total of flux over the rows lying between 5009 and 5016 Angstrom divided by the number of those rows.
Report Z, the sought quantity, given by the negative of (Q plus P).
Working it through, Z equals -1.84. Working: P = 0.98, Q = 0.86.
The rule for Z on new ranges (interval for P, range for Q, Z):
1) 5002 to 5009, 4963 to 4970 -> -1.71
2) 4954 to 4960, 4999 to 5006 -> -1.67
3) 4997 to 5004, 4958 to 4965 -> -1.69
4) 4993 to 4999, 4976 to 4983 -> -1.53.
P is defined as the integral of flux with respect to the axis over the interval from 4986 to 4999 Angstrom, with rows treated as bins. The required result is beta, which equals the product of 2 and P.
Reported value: 21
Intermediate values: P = 10.5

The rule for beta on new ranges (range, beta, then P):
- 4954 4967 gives 25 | 12.7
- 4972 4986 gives 23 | 11.6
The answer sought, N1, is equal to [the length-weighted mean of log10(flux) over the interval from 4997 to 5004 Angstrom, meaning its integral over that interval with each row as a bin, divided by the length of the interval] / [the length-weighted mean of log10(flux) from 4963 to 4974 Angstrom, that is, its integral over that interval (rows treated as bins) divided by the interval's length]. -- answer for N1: 6.1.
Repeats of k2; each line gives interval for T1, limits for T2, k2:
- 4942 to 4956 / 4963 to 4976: 0.053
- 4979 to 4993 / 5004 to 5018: 0.011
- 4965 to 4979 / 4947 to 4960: 0.083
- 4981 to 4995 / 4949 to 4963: 0.109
